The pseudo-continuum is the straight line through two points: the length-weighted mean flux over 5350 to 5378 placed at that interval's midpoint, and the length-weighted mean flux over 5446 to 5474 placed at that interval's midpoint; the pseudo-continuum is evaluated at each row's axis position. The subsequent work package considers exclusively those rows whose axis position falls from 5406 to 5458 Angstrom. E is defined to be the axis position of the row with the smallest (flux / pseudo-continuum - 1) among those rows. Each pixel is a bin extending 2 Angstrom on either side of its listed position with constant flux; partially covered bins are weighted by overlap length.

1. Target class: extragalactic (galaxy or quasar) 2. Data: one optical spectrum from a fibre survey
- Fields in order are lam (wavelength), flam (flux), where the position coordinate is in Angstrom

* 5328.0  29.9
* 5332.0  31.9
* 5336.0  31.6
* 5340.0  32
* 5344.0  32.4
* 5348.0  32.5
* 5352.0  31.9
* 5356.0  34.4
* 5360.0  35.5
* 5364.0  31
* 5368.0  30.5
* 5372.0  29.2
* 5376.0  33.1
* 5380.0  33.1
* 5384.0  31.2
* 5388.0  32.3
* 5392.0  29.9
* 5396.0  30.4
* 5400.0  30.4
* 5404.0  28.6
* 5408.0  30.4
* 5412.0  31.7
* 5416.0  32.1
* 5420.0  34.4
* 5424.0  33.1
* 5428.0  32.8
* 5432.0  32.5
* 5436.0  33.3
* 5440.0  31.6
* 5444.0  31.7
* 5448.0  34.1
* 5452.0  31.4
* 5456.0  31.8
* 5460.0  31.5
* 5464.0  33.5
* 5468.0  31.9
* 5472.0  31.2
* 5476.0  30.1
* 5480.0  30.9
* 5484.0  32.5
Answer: 5408.0 Angstrom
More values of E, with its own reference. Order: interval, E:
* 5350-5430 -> 5404.0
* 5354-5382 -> 5372.0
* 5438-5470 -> 5452.0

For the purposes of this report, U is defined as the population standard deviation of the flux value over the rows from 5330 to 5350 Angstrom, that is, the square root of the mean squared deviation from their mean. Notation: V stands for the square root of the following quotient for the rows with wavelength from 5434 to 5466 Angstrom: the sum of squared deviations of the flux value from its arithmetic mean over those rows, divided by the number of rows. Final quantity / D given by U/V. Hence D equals 0.3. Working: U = 0.33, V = 1.0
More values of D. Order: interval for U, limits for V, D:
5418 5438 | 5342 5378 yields 0.4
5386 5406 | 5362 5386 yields 0.9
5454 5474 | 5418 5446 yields 0.9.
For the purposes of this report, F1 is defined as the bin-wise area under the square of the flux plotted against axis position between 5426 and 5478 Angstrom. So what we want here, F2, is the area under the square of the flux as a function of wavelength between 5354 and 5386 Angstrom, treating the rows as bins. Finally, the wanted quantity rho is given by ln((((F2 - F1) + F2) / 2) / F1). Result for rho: -2.1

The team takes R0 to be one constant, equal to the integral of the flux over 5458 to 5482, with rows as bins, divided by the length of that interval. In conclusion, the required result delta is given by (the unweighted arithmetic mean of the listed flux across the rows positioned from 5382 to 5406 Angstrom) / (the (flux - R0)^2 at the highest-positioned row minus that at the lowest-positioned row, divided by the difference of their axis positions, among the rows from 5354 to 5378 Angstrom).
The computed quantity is -105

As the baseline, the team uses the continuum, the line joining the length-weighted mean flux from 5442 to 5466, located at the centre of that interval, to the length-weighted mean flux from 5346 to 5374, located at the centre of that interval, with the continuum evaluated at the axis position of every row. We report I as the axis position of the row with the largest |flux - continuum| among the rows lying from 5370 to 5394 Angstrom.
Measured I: 5372.0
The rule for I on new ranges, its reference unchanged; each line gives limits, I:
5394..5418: 5404.0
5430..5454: 5448.0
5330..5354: 5336.0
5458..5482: 5476.0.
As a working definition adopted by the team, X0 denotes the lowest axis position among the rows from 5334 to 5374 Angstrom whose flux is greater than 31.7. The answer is 5340.0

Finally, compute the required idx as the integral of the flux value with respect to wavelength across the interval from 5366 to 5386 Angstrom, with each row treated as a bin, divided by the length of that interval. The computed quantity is 31.4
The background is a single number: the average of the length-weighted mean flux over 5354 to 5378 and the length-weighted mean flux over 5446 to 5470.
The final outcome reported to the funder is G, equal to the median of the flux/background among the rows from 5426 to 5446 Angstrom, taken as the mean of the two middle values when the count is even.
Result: 1.01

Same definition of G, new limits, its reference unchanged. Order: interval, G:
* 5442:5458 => 0.98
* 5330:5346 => 0.99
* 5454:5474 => 0.98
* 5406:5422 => 0.99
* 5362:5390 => 0.97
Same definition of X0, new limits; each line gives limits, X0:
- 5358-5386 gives 5360.0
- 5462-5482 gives 5464.0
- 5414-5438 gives 5416.0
